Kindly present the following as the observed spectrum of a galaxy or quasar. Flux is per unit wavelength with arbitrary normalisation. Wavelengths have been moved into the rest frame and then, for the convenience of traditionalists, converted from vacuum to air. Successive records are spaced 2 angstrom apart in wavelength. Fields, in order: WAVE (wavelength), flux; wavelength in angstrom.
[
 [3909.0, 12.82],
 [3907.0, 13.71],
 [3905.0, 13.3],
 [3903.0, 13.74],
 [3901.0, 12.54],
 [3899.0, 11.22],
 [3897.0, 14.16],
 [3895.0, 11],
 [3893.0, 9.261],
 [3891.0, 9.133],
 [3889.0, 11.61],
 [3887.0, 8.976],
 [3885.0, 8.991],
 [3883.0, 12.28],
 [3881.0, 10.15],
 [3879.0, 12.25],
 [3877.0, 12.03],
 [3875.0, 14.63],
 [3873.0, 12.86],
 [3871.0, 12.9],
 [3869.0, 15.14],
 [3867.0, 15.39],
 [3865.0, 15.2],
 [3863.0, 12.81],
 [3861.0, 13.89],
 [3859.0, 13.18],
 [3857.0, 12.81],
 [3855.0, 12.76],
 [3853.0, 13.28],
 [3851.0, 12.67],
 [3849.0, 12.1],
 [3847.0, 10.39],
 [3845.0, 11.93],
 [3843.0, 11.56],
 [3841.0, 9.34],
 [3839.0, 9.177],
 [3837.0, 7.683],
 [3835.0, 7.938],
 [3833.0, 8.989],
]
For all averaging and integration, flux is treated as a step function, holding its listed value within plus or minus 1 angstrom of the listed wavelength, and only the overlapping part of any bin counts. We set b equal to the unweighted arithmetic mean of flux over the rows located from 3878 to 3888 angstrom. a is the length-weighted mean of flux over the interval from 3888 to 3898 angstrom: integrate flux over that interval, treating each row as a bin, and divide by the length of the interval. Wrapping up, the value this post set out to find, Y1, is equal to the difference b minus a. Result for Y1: -1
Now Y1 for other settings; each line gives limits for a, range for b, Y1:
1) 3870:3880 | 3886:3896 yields -3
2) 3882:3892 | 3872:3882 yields 2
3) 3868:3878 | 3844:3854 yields -1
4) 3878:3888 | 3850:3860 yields 2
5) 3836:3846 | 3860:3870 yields 5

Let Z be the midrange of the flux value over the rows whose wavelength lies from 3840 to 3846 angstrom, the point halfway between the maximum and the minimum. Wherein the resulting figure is 10.6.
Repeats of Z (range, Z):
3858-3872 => 14.1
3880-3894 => 10.6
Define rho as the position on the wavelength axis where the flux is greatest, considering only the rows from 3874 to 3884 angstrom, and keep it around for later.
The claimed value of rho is 3875.0 angstrom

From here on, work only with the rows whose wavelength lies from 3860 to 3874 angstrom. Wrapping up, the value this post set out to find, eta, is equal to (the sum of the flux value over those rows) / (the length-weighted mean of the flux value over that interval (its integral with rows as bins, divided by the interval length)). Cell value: 7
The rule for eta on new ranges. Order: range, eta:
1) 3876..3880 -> 2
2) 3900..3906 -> 3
